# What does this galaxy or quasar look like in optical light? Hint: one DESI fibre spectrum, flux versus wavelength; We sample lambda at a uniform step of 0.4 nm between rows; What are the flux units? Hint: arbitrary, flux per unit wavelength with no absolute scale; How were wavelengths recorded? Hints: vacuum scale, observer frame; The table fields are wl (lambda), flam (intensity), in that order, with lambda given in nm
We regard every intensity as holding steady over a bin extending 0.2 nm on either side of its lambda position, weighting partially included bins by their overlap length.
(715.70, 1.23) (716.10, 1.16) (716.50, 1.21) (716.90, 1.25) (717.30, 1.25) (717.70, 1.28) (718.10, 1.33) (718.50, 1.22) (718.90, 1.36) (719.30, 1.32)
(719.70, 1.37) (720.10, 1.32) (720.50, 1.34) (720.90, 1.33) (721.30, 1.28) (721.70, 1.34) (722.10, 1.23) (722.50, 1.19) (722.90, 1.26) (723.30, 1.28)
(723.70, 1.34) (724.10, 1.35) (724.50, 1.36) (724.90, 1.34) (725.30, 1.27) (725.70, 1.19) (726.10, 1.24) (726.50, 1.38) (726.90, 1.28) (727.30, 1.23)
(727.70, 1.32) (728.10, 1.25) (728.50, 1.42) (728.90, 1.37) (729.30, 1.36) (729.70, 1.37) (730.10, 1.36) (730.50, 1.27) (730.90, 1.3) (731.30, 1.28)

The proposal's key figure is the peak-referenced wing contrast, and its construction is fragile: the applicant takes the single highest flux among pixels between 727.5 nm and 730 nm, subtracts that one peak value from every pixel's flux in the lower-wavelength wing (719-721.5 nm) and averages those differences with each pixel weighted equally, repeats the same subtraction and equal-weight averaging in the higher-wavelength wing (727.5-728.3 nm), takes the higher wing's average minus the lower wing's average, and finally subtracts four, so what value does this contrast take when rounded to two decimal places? -4.04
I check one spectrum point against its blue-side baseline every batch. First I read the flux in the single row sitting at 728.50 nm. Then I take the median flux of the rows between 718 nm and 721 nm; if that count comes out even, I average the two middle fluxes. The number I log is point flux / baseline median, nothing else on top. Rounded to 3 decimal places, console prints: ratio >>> 1.068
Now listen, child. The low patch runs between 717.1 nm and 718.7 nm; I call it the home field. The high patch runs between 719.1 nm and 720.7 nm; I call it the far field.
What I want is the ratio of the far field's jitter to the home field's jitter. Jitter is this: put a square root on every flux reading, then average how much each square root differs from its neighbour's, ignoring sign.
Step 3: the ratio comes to 0.6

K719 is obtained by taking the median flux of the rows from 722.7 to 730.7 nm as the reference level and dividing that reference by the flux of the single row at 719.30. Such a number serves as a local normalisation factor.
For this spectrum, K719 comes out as 1.01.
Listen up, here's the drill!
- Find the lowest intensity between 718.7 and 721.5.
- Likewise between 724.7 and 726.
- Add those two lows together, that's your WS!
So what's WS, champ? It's 2.47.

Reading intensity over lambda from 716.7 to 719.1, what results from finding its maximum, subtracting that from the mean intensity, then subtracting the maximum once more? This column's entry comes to -1.44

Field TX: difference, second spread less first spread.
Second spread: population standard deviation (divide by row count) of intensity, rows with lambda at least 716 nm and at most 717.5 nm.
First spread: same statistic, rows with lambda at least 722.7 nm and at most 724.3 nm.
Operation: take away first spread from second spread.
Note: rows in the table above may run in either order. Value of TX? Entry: 0.00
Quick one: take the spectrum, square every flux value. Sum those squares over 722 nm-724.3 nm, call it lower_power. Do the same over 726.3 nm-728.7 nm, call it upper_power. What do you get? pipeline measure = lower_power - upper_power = -0.60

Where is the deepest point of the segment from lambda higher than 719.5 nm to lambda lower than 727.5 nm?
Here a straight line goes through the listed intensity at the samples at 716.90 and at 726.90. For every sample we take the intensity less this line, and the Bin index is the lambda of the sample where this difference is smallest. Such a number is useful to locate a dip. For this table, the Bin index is 725.70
